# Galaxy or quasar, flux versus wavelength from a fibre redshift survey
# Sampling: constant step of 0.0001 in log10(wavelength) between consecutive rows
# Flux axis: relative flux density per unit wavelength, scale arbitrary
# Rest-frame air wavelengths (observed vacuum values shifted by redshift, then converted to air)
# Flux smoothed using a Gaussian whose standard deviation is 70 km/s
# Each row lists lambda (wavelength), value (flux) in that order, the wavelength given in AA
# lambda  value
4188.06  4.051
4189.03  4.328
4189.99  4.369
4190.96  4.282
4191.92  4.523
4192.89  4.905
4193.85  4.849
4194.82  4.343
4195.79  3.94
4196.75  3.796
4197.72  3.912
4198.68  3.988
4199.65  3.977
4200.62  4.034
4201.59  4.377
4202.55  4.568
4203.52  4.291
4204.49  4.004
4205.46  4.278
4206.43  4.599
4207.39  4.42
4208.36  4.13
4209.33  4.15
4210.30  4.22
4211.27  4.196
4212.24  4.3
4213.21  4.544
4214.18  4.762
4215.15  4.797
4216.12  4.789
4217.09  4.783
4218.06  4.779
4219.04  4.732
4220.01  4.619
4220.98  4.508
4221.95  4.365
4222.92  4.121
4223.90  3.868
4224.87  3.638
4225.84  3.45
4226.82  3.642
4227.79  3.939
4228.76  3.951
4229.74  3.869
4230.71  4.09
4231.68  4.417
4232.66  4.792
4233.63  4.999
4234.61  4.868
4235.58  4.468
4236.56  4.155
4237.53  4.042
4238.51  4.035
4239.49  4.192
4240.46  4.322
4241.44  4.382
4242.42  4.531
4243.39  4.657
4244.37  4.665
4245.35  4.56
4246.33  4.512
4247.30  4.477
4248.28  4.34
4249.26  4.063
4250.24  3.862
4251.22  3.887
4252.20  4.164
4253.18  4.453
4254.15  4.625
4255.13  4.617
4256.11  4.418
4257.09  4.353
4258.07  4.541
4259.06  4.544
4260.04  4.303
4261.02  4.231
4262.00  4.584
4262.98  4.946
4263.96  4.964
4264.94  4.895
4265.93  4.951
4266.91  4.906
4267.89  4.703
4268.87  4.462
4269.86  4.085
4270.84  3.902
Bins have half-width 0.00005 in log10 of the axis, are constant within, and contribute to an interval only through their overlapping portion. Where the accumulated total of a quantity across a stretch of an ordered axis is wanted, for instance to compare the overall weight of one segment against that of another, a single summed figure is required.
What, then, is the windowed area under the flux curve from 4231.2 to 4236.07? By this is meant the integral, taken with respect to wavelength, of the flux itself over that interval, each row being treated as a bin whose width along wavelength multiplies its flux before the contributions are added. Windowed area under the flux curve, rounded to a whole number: 23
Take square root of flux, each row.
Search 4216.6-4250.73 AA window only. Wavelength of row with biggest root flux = 4233.63 AA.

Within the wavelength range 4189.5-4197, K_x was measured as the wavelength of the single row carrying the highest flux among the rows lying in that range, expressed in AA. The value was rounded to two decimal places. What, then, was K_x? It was 4192.89 AA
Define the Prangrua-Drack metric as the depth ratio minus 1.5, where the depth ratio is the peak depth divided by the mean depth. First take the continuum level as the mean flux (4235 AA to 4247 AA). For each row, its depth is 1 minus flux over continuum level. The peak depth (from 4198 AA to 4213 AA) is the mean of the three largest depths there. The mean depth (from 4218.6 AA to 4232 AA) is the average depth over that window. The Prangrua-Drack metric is -0.2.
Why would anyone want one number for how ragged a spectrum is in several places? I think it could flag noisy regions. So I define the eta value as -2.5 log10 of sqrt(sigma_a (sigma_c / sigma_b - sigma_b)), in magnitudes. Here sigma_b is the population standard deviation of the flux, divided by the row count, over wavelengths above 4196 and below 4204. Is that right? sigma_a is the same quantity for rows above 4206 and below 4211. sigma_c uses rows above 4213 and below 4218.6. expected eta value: 2.1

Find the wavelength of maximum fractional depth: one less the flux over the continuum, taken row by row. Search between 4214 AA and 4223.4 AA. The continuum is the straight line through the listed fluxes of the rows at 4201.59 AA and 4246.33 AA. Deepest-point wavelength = 4222.92 AA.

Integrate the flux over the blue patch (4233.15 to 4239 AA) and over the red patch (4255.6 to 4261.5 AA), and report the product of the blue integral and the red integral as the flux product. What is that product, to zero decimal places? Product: 671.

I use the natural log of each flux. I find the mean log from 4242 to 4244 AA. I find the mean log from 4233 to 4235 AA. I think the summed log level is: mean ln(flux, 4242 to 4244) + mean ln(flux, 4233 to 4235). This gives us 3.12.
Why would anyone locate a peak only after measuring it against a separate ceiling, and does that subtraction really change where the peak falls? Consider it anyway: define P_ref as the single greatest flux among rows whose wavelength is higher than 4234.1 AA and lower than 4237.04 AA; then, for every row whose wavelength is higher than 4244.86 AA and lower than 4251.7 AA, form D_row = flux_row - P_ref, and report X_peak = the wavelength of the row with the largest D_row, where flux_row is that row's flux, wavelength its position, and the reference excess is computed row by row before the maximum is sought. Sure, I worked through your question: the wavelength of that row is 4245.35 AA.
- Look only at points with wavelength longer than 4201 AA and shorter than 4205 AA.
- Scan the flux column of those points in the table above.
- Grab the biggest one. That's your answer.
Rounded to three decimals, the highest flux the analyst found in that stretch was 4.568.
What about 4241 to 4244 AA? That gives 4.657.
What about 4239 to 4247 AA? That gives 4.665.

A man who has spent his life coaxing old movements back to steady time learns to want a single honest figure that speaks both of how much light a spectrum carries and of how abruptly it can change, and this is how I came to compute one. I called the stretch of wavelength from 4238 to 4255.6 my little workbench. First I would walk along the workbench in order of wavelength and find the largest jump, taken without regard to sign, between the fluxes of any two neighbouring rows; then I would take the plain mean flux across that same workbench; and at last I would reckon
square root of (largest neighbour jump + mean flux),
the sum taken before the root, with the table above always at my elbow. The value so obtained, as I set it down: 2.15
